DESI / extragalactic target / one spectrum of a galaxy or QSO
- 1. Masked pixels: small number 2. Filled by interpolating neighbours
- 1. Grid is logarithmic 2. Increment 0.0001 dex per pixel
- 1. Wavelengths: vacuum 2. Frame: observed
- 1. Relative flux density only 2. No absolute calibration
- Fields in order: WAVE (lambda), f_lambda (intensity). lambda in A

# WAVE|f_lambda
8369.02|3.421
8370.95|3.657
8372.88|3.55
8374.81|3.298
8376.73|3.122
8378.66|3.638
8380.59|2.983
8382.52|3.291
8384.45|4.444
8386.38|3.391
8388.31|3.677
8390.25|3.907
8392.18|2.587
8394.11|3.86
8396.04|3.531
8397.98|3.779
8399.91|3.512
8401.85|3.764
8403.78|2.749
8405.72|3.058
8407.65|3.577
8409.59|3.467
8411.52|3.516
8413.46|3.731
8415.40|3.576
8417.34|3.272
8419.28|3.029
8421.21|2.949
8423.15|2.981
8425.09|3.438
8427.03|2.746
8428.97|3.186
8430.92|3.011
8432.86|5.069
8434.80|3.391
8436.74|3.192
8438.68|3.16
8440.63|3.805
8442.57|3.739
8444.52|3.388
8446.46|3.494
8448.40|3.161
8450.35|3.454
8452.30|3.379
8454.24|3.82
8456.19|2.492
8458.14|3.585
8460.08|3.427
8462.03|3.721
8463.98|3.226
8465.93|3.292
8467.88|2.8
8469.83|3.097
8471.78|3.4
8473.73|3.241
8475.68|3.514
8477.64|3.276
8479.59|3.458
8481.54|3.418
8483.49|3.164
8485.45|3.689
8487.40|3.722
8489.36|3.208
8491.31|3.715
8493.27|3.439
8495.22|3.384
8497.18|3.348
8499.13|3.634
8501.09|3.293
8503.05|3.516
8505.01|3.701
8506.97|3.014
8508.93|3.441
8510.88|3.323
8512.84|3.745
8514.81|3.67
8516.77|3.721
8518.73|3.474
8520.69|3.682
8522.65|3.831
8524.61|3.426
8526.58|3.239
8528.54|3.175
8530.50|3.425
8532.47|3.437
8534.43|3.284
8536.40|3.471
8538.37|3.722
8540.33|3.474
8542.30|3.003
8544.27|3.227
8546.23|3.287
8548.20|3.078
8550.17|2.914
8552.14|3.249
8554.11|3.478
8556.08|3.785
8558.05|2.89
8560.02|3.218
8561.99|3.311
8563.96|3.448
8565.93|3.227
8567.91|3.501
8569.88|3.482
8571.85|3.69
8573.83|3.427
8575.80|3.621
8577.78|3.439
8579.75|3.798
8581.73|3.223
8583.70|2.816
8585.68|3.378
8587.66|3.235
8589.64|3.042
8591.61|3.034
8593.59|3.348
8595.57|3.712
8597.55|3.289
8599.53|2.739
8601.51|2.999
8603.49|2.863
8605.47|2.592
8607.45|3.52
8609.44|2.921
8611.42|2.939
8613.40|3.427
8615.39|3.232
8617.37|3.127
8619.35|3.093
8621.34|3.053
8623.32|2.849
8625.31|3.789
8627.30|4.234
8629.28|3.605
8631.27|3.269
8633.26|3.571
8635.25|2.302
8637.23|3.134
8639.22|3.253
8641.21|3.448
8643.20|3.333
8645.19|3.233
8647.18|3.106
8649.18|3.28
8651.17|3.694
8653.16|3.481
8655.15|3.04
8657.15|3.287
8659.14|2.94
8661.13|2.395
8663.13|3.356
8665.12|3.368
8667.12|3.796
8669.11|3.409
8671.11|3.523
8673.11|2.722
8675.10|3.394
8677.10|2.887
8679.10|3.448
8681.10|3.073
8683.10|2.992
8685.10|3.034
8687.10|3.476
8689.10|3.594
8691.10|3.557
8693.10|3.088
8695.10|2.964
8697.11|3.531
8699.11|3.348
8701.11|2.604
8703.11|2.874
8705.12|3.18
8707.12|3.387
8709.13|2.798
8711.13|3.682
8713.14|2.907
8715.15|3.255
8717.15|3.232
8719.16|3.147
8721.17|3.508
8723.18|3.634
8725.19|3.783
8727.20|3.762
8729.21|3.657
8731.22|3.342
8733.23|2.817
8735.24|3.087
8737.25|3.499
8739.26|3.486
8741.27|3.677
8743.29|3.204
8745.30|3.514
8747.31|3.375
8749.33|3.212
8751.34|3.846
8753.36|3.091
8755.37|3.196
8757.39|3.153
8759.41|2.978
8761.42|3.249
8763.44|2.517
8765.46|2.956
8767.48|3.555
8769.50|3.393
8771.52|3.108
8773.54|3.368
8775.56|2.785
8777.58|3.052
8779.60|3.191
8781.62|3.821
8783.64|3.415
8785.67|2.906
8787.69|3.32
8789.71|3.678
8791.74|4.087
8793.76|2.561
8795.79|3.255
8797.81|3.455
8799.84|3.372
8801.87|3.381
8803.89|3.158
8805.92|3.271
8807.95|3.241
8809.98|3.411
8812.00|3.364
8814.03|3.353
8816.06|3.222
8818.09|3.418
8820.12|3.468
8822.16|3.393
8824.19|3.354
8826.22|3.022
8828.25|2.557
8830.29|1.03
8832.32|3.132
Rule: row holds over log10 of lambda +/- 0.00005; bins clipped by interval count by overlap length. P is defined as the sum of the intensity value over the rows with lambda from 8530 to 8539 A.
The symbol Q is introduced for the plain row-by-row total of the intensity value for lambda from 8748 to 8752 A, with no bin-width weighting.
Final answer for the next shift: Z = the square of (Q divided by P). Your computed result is 0.2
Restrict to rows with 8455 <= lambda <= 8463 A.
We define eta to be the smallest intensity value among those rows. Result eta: 2.492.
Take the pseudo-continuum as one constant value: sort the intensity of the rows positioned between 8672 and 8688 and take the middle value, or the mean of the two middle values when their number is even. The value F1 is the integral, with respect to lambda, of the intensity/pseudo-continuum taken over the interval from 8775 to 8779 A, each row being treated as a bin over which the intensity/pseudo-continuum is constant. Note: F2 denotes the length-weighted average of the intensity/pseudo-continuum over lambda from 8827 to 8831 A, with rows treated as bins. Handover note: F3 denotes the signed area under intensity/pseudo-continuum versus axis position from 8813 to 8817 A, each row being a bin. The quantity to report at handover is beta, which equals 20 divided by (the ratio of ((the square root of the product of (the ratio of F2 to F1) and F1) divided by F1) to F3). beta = 421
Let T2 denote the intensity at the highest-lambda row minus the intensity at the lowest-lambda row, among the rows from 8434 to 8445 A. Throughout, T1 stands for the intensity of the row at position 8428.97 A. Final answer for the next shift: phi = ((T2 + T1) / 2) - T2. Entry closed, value 1.59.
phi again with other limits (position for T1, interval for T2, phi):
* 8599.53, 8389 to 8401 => 1.57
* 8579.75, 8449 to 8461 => 1.91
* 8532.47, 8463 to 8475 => 1.71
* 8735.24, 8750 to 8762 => 1.84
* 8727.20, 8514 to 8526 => 2.00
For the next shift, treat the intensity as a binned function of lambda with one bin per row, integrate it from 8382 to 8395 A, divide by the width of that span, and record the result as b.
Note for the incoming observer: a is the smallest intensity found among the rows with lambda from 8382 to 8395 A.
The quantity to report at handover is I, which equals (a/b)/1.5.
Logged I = 0.479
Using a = 2.587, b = 3.60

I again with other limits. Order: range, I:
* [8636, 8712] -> 0.495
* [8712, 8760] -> 0.560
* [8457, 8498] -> 0.552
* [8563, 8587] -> 0.549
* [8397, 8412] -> 0.535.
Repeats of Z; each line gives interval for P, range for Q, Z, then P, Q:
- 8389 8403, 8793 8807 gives 0.8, 25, 22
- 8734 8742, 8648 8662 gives 2.6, 14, 22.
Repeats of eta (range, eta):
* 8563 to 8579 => 3.227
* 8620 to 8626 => 2.849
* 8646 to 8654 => 3.106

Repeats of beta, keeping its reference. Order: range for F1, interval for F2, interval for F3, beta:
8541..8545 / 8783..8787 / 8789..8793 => 404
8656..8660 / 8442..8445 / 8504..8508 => 332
